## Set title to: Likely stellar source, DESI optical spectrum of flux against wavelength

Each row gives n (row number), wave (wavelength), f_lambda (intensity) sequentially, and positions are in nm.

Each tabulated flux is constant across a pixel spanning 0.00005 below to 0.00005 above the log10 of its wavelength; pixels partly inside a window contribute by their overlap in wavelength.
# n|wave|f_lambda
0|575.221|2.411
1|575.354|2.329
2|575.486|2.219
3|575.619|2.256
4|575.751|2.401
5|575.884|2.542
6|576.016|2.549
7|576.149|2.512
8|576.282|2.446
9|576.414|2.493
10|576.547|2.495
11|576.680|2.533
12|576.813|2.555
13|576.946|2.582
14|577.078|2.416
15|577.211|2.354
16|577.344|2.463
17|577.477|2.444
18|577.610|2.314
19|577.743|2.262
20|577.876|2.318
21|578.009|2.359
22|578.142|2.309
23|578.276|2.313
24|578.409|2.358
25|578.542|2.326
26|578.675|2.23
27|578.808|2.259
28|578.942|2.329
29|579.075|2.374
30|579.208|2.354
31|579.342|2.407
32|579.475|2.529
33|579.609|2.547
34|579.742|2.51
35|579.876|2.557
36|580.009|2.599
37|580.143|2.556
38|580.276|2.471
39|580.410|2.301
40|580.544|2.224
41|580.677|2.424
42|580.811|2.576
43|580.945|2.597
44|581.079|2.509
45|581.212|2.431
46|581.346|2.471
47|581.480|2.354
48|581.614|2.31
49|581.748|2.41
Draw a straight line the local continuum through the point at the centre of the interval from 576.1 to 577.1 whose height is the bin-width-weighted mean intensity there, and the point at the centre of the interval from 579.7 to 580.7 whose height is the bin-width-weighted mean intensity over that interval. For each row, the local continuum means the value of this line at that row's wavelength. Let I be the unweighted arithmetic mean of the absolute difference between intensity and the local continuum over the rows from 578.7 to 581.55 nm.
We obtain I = 0.098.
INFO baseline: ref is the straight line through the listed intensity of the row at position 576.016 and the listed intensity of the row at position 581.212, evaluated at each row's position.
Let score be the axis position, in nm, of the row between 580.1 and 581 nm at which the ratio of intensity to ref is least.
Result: 580.544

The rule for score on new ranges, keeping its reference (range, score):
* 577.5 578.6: 577.743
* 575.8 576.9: 576.282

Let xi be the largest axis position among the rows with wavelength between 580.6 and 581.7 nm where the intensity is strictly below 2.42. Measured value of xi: 581.614 nm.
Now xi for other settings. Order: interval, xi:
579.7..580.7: 580.544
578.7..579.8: 579.342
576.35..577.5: 577.211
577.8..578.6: 578.542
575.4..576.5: 575.751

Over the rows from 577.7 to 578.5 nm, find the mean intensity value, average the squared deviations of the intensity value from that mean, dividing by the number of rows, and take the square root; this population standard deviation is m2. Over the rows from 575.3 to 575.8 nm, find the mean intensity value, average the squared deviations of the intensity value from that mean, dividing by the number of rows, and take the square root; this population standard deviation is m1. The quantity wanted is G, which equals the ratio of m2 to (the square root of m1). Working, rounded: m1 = 0.070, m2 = 0.03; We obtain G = 0.12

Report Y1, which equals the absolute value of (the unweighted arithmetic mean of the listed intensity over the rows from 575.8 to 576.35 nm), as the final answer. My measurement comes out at 2.51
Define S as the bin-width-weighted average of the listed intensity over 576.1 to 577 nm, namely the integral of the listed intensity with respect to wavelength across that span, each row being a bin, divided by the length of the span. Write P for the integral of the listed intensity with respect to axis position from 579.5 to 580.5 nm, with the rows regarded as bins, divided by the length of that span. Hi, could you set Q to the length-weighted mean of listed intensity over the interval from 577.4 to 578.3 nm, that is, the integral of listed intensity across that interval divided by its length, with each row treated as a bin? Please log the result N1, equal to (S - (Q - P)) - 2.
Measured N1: 0.68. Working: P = 2.50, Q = 2.33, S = 2.51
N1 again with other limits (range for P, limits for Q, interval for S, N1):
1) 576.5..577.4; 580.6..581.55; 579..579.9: 0.47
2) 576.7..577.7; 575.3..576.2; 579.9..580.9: 0.50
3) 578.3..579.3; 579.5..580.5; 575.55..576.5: 0.28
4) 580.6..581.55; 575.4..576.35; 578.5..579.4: 0.38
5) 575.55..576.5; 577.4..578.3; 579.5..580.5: 0.62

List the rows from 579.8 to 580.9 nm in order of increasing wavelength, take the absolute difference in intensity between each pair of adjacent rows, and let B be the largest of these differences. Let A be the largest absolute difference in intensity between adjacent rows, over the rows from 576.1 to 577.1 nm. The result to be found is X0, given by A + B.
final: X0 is 0.37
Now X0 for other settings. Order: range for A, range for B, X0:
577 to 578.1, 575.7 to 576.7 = 0.27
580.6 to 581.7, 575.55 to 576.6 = 0.30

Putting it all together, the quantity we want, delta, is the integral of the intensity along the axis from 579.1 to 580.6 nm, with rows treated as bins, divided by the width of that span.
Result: 2.46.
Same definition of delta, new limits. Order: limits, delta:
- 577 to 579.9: 2.38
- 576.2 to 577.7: 2.46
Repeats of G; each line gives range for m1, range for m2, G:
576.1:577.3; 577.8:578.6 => 0.08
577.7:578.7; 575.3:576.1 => 0.63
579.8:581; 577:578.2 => 0.18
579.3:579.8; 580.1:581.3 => 0.51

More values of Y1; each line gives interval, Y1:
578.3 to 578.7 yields 2.30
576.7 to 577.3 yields 2.48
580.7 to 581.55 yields 2.49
